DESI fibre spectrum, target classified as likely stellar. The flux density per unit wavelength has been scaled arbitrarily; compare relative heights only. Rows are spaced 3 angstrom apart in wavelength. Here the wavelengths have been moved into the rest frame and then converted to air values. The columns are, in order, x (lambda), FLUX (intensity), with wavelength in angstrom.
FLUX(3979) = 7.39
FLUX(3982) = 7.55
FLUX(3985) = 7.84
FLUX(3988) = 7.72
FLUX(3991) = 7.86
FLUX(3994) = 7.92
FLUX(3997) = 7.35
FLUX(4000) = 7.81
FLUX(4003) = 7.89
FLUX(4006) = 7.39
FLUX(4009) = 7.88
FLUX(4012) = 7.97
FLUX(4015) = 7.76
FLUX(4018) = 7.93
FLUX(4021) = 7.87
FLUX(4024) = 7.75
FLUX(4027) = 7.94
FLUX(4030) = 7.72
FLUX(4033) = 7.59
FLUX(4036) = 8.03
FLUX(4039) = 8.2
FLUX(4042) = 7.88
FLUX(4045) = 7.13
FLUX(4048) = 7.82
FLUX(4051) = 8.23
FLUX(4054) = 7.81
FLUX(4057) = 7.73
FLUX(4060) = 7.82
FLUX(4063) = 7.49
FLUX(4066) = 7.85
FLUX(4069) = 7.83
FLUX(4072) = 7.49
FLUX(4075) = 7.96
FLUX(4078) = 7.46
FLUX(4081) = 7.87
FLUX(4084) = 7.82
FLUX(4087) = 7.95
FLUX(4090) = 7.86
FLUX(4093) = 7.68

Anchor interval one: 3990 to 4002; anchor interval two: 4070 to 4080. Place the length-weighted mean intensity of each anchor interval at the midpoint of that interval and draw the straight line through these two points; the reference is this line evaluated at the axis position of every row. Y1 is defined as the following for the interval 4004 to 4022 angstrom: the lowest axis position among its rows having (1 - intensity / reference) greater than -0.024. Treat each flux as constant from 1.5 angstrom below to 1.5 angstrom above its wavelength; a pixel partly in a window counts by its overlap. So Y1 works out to 4006 angstrom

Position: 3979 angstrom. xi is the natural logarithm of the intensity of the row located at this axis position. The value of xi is 2.00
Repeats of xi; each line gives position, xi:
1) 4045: 1.96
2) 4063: 2.01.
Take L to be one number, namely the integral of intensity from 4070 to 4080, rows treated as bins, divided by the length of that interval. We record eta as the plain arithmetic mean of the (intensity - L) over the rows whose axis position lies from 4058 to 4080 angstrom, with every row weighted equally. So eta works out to 0.04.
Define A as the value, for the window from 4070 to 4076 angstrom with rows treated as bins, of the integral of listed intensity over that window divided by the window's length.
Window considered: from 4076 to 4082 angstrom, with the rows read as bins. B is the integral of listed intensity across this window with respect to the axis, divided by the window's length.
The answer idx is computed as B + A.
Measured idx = 15.39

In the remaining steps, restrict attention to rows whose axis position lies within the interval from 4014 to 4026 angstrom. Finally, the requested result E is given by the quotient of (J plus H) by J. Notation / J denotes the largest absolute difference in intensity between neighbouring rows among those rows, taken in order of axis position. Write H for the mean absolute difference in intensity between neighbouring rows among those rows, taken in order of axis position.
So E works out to 1.69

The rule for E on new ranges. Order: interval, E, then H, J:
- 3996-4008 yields 1.69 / 0.35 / 0.50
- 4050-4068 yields 1.61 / 0.26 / 0.42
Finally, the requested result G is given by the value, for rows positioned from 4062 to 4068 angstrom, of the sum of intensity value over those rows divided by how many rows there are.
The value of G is 7.67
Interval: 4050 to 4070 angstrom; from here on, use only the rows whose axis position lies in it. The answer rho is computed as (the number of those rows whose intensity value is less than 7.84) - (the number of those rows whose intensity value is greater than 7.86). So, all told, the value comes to 4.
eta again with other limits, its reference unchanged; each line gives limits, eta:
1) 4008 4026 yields 0.20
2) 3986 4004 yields 0.10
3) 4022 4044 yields 0.21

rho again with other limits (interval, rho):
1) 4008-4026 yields -2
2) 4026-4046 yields -1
